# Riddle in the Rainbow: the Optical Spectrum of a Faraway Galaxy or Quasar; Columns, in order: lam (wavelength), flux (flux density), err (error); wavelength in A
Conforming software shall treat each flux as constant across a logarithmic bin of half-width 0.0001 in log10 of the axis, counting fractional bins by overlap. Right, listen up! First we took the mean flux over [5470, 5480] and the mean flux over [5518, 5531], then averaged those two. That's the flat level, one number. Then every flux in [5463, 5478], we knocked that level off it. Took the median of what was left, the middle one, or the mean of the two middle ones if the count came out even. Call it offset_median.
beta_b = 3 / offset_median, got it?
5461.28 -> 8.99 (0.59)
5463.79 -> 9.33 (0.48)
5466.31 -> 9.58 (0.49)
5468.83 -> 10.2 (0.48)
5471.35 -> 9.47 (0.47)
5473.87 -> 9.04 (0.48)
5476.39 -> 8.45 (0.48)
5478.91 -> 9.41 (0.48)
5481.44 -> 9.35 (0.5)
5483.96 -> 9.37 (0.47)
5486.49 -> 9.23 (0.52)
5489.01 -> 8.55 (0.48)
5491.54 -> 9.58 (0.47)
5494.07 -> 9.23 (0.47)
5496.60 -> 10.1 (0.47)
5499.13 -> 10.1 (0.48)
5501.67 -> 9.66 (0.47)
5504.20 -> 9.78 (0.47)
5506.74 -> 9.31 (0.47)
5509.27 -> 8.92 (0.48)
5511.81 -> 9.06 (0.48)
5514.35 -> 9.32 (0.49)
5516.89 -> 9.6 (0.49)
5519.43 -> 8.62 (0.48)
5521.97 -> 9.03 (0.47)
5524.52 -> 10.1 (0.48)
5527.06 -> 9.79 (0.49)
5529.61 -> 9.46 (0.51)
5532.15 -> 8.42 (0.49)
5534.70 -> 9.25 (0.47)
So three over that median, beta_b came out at 20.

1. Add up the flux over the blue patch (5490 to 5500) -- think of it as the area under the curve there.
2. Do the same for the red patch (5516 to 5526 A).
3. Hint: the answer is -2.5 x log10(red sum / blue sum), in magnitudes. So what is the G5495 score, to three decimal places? 0.047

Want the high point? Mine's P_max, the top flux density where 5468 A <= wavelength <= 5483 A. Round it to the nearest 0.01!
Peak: 10.20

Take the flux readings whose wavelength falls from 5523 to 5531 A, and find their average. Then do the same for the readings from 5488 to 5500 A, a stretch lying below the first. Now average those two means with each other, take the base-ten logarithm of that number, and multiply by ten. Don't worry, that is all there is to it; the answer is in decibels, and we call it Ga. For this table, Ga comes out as 9.84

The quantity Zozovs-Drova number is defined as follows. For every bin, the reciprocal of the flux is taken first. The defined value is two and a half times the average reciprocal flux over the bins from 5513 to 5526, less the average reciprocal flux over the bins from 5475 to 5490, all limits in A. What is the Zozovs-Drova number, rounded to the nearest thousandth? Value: 0.158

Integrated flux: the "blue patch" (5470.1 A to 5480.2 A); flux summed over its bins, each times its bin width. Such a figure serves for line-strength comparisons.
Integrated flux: 92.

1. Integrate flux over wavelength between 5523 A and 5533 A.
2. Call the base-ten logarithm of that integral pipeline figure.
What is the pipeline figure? 1.98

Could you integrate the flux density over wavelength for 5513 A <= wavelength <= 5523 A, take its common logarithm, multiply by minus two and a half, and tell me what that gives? -4.9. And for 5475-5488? -5.2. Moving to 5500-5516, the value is -5.4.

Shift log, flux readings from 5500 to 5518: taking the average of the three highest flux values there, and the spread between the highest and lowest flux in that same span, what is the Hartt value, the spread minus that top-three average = -8.82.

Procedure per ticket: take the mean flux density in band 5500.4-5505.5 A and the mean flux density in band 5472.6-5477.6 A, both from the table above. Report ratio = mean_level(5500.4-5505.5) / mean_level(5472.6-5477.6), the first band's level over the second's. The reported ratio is 1.11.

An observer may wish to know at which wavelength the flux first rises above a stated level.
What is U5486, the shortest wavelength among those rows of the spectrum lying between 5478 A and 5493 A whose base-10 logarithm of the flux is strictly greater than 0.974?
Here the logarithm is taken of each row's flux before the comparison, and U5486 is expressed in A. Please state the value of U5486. 5491.54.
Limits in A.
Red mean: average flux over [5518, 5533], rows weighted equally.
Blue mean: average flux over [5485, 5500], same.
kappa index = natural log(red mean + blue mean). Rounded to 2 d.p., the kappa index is 2.93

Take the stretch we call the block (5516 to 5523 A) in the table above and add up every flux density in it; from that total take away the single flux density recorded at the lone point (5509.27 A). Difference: 18.3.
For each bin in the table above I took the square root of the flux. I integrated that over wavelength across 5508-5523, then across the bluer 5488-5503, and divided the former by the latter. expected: 0.98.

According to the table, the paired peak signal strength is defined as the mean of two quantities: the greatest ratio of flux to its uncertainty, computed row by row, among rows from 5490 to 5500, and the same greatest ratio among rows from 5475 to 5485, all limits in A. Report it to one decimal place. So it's 20.7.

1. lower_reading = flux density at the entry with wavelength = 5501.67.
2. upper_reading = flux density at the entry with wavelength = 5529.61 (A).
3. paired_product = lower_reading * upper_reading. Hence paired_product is 91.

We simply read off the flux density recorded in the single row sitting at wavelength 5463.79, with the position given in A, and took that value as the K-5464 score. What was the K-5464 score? 9.33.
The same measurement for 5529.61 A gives 9.46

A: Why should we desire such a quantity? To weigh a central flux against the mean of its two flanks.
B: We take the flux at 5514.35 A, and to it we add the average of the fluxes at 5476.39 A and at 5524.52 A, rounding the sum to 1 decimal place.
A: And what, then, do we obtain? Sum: 18.6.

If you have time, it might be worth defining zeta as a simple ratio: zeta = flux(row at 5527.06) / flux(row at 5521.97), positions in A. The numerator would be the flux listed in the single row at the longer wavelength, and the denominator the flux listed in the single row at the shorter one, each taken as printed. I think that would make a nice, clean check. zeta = 1.084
